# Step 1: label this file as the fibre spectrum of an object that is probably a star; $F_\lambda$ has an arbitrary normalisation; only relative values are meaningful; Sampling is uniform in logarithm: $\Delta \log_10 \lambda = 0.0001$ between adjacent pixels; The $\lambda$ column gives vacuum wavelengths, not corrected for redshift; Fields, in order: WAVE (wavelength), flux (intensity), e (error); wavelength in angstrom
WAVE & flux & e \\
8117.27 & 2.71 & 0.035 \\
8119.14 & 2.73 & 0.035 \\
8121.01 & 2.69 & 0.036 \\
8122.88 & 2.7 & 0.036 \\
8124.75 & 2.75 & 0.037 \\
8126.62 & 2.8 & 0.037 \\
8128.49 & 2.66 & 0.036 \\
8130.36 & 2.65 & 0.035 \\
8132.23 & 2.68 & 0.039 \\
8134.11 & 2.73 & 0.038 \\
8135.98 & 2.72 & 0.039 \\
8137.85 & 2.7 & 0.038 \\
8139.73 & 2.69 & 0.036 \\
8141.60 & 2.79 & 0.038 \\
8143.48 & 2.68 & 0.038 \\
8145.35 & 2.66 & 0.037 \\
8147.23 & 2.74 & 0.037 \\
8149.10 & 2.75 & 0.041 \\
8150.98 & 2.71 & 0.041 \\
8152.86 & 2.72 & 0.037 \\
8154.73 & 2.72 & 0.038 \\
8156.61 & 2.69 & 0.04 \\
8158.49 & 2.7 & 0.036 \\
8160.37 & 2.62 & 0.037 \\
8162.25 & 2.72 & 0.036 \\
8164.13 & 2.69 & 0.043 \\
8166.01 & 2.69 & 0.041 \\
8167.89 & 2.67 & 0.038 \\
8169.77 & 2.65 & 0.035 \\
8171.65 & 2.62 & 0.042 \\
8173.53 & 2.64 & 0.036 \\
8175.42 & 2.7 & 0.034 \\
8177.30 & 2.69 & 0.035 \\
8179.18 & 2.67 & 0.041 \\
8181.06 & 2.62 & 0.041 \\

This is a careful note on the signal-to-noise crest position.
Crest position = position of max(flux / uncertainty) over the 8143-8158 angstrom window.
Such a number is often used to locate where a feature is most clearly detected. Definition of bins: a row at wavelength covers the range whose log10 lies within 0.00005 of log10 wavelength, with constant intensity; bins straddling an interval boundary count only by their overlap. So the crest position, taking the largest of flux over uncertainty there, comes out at 8147.23 angstrom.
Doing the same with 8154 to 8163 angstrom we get 8162.25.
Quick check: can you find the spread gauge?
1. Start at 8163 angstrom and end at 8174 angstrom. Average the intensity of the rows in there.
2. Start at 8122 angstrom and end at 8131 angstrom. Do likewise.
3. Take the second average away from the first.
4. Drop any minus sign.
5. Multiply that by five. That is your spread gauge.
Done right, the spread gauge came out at 0.26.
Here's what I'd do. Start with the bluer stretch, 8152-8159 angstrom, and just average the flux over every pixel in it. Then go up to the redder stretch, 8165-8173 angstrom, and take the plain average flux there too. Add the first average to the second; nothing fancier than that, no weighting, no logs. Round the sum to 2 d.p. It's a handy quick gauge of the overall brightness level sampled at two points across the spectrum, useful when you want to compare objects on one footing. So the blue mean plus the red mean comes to 5.37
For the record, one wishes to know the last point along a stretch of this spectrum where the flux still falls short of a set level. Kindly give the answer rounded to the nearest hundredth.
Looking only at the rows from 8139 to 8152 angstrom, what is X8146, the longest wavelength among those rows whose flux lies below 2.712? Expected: 8150.98 angstrom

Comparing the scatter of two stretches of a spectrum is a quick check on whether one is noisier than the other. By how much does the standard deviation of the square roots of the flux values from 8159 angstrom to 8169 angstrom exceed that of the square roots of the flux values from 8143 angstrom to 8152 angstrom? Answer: -0.0003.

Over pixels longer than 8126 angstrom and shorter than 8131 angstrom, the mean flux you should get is 2.70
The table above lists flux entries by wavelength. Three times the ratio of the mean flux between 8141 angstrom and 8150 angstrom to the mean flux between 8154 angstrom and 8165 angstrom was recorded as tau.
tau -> 3.038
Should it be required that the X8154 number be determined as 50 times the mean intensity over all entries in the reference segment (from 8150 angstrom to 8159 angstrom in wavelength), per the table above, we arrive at 135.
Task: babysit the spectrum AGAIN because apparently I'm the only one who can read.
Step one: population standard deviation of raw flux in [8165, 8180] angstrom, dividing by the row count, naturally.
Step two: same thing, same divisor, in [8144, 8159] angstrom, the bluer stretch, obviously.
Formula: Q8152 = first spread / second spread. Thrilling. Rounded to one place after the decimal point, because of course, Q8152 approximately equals 1.0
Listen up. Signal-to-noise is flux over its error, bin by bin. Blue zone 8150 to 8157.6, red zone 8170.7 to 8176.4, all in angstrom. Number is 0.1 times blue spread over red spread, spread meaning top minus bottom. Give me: 0.044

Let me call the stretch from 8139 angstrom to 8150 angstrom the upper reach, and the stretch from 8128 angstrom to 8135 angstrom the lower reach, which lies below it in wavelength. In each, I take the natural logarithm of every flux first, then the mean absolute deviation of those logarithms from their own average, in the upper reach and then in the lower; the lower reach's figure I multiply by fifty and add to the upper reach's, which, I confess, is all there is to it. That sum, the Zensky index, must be 0.48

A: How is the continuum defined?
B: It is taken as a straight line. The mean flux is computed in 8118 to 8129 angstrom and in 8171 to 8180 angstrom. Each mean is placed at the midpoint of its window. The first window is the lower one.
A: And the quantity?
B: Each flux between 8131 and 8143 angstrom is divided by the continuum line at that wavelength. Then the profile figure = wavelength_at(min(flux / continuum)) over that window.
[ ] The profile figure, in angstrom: 8132.23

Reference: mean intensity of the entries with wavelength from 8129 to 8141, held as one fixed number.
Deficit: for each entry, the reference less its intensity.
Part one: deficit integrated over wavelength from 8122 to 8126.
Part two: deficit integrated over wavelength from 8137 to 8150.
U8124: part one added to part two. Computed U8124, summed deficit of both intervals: -0.38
